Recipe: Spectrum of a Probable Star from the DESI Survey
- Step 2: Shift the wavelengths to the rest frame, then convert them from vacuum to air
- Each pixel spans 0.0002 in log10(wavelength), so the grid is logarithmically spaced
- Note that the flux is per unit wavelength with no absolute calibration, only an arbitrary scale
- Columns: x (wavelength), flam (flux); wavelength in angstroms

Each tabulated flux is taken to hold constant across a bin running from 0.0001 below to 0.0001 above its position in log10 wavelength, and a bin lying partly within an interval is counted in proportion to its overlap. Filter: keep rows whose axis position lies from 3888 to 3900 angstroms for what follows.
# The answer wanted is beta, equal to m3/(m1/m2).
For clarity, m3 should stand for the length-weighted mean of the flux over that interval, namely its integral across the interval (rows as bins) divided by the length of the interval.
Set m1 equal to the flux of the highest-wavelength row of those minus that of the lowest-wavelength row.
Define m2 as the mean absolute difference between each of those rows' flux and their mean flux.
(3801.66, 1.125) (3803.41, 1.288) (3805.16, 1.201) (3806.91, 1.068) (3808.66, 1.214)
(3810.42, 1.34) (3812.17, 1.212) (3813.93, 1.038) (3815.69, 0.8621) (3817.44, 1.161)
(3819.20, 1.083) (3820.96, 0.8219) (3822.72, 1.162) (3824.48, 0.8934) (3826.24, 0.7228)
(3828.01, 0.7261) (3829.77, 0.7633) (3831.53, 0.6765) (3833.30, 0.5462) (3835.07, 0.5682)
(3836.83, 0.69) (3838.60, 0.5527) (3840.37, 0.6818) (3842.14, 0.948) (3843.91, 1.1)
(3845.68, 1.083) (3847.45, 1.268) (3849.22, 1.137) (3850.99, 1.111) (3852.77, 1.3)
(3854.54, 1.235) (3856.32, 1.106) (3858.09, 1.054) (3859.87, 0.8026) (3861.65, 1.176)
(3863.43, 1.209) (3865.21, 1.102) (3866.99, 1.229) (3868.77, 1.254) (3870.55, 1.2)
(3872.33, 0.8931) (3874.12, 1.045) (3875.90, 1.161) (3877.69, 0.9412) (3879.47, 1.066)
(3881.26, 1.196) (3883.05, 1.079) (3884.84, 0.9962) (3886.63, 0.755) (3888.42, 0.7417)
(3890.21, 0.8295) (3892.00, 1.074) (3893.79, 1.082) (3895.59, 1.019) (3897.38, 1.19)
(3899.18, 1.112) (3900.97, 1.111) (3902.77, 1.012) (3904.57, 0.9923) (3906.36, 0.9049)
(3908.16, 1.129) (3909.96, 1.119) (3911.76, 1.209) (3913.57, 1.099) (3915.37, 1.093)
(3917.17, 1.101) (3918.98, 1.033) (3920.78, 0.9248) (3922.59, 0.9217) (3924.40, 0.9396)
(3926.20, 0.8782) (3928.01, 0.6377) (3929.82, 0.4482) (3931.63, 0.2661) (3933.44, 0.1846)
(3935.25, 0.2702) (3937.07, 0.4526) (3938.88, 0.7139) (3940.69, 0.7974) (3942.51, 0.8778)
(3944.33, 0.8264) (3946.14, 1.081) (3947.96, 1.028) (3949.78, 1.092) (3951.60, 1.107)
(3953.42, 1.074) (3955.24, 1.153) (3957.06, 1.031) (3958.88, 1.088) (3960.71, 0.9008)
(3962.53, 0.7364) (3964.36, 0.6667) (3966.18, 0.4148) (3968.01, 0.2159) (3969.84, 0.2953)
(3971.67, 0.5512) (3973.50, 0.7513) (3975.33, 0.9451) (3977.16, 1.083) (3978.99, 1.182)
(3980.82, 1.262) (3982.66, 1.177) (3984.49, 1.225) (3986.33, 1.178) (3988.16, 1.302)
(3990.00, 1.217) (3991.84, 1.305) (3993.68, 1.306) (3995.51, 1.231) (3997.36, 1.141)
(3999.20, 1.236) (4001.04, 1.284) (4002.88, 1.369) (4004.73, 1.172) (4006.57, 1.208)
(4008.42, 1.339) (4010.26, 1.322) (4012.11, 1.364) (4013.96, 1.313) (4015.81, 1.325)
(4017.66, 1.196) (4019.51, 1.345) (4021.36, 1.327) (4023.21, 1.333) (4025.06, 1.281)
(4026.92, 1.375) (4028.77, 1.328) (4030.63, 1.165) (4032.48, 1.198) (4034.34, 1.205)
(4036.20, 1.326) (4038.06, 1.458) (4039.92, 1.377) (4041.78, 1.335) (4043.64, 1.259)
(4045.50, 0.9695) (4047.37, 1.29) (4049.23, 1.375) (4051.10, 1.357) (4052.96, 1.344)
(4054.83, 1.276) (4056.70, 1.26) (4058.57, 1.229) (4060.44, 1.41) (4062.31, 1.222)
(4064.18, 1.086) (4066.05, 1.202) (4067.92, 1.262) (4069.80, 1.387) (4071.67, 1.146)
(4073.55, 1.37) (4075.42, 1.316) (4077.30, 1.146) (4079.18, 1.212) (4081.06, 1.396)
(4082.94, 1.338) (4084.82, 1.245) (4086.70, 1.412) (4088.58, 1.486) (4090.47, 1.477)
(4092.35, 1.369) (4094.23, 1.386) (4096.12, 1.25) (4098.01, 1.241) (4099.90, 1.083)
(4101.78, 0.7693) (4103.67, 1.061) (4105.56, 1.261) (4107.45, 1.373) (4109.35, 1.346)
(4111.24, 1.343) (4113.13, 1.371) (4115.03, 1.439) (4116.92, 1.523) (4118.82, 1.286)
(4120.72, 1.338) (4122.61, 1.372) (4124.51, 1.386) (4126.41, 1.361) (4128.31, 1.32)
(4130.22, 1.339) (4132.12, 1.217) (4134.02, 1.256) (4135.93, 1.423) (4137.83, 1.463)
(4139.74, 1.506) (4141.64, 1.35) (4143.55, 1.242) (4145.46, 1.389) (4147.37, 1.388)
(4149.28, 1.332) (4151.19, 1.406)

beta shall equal 0.3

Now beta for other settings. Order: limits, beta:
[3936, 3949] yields 0.2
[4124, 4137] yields 2.0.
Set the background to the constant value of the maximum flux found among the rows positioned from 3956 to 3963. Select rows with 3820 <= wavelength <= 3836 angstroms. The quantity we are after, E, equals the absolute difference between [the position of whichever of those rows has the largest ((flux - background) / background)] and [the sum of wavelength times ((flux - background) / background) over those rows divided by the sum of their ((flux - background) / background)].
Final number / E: 7.3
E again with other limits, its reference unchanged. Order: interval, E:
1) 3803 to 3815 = 2.8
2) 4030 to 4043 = 0.4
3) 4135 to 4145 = 0.6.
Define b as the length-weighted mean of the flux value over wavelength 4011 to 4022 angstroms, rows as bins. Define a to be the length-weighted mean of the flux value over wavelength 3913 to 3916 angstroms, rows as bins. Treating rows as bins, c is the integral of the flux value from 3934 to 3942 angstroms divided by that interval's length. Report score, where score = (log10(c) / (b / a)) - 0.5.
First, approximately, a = 1.10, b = 1.3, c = 0.56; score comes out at -0.71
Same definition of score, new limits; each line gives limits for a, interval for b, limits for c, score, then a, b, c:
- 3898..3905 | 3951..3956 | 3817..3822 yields -0.49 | 1.07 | 1.1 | 1.01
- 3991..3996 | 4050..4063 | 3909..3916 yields -0.45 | 1.29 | 1.3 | 1.13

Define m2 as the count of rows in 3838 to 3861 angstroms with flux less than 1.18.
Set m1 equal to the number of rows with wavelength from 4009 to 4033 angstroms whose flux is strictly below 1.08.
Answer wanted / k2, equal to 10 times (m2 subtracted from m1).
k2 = -100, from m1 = 0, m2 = 10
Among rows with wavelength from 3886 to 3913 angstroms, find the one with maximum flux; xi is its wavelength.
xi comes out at 3911.76 angstroms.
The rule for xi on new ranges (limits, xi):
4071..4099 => 4088.58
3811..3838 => 3812.17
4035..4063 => 4038.06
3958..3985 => 3980.82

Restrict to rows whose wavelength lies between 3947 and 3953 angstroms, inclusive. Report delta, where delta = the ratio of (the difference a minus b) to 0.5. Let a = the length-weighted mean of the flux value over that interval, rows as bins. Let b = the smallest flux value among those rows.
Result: 0.09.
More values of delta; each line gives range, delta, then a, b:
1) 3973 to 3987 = 0.72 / 1.11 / 0.7513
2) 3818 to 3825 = 0.36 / 1.00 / 0.8219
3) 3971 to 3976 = 0.40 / 0.75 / 0.5512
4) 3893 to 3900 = 0.16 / 1.10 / 1.019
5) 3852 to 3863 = 0.62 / 1.11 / 0.8026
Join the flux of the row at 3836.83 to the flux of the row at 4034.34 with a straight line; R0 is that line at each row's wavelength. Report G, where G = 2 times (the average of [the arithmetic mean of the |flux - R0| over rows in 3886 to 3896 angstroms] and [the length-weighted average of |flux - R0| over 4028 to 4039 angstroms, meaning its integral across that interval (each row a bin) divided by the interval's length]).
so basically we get 0.22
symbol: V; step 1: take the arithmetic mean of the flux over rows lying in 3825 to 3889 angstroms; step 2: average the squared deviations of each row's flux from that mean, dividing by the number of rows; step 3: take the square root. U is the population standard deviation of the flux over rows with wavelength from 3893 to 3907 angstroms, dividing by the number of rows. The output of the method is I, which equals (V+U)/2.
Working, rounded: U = 0.08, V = 0.23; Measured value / 0.16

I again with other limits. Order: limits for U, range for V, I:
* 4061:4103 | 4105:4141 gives 0.12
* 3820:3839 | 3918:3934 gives 0.24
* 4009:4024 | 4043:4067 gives 0.08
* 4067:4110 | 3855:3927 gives 0.14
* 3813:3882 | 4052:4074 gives 0.16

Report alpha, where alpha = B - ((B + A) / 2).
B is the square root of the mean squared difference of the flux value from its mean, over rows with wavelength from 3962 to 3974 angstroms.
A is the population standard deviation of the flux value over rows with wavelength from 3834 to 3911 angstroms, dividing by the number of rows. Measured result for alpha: 0.01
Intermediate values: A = 0.18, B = 0.20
